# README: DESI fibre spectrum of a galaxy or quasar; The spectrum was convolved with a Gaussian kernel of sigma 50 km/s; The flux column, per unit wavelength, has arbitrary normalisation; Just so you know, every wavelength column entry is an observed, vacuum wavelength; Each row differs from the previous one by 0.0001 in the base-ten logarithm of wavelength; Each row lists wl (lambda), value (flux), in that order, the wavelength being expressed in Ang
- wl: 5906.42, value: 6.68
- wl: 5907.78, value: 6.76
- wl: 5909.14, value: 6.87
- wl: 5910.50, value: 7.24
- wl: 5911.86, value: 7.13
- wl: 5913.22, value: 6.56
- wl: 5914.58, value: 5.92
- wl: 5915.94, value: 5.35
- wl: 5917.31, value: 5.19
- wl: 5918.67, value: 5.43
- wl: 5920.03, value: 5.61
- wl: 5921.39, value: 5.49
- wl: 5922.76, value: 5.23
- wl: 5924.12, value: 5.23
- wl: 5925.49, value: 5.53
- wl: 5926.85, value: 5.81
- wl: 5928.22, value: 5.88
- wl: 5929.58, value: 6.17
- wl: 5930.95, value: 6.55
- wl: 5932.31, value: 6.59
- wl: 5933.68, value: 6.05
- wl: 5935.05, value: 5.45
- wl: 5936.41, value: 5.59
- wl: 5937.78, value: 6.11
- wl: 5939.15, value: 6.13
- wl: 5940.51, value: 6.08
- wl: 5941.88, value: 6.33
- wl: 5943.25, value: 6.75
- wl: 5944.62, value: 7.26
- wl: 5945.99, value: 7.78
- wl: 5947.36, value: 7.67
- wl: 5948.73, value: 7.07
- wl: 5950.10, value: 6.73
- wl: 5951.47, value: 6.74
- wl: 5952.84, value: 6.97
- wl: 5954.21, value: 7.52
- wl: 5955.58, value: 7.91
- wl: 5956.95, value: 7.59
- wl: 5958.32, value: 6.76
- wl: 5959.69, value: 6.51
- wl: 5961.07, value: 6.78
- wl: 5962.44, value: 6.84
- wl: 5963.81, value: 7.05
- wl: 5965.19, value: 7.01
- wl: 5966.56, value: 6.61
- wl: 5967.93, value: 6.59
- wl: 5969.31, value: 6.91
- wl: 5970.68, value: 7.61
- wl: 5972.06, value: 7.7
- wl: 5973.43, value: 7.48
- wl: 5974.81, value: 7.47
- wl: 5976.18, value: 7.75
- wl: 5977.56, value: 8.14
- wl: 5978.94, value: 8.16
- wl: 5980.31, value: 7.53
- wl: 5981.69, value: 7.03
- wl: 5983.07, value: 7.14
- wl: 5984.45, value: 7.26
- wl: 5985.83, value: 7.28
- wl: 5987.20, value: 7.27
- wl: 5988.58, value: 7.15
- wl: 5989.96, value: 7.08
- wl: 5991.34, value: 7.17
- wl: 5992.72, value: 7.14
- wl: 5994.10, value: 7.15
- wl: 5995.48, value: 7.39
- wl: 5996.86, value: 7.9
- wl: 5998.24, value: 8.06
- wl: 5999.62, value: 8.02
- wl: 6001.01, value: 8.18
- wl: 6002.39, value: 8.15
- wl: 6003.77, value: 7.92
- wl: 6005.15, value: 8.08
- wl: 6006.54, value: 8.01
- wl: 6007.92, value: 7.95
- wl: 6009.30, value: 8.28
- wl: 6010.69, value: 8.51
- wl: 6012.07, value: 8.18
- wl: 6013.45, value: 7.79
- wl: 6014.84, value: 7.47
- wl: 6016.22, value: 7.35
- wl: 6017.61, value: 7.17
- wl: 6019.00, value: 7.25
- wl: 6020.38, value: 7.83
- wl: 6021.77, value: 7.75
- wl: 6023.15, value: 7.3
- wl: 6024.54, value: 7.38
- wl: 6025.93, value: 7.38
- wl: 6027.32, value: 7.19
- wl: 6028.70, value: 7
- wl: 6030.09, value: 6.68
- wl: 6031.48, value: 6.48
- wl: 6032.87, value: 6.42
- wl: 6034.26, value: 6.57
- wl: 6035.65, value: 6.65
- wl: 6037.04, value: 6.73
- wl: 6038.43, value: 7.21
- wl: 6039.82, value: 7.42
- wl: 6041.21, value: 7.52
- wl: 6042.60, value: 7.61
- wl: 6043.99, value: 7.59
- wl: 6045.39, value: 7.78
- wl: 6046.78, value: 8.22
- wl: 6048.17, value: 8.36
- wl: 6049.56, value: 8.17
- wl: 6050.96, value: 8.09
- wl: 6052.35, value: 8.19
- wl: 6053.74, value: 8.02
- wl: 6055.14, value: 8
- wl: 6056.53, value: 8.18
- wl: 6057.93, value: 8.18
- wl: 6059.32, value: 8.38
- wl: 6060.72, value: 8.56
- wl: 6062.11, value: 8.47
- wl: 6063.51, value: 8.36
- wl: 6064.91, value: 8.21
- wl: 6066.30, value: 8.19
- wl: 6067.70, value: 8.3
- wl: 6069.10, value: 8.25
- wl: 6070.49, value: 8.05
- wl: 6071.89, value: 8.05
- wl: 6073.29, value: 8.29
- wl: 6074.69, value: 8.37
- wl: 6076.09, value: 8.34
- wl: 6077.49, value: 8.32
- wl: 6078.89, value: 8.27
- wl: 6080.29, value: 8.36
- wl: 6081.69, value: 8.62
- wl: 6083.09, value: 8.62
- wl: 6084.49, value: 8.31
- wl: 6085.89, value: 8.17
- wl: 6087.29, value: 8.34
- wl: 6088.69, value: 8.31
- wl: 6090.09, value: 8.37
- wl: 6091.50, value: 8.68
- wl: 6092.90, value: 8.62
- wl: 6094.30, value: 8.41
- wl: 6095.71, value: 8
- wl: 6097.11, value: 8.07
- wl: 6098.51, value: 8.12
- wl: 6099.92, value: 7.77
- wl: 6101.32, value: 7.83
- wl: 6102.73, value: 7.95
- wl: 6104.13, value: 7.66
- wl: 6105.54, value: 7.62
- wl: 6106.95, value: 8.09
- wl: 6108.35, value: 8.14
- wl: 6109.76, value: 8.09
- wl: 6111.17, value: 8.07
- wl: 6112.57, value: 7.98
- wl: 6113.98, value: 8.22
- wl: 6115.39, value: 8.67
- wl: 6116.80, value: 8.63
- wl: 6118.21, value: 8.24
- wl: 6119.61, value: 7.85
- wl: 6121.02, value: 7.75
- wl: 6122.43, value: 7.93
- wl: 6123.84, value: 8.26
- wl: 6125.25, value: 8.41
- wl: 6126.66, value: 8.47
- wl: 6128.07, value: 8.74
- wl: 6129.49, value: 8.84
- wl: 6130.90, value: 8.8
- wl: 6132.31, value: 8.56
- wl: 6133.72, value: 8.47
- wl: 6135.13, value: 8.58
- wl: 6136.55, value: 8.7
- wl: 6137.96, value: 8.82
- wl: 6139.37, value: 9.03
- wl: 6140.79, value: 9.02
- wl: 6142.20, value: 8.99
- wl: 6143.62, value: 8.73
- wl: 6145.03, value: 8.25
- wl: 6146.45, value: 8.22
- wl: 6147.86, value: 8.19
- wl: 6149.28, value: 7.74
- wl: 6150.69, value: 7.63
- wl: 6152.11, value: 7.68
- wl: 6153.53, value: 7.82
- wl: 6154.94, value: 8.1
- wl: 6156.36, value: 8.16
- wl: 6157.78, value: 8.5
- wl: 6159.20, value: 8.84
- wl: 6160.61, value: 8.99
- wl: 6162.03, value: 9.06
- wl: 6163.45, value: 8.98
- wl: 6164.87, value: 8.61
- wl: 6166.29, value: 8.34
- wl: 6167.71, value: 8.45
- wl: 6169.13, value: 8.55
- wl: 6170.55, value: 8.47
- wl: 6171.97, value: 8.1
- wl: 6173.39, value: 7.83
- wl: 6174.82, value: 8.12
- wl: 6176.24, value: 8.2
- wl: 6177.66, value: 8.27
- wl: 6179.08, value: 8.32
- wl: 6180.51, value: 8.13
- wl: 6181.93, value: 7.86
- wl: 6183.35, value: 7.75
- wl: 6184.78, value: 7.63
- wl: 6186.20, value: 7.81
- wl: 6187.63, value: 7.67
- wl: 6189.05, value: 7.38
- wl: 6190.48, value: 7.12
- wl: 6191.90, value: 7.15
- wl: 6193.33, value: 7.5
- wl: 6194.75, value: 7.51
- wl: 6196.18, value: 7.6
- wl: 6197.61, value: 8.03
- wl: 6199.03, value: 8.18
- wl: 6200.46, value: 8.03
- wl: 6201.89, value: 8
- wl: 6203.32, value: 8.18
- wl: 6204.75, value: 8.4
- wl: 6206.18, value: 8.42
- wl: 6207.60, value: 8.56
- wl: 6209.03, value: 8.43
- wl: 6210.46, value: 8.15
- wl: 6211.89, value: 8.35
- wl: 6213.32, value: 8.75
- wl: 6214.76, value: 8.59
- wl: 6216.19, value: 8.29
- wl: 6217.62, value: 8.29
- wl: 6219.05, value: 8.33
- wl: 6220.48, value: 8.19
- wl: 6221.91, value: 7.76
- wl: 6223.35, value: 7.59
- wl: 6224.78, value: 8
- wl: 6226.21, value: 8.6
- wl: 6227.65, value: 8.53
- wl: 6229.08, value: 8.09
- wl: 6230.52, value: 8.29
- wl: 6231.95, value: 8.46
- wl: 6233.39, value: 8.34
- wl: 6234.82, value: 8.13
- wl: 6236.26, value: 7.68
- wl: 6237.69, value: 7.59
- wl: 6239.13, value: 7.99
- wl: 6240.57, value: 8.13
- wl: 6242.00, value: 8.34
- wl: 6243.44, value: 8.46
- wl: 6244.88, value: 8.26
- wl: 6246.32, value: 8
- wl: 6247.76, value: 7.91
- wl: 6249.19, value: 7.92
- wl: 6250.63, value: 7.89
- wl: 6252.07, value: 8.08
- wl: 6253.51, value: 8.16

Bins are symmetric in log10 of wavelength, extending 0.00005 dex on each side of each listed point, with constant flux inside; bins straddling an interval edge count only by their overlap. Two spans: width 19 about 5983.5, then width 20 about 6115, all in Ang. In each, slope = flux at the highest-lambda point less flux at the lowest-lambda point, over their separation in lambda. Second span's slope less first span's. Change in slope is 0.053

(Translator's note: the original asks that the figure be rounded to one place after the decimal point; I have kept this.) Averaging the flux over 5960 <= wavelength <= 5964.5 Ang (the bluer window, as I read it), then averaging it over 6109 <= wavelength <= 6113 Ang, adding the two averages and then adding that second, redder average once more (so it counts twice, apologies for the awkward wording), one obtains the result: 23.0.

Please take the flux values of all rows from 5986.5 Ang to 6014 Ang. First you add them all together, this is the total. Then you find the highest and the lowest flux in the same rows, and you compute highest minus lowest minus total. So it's -154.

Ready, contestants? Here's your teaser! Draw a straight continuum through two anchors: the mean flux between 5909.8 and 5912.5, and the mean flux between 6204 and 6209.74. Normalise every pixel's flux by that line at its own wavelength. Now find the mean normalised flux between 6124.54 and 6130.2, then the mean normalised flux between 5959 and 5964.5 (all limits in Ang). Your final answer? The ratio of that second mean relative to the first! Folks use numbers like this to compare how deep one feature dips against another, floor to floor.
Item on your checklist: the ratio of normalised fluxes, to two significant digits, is 0.86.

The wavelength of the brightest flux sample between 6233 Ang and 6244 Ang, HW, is 6243.44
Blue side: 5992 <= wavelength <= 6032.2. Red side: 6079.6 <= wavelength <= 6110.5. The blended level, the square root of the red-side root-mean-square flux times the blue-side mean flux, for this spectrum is 7.9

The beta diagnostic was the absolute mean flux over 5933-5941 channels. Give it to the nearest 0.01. 5.90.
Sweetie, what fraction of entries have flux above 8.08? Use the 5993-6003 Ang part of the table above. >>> 0.29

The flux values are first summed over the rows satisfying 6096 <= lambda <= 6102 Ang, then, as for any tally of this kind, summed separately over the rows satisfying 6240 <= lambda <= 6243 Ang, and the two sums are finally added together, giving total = 48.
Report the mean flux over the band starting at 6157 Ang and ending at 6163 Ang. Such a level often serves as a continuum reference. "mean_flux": 8.8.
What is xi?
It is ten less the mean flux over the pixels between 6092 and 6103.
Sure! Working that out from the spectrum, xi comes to 1.9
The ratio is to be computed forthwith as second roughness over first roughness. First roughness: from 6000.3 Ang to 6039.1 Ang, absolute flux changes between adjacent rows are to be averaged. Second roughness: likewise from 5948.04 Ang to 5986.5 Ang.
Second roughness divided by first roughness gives 1.3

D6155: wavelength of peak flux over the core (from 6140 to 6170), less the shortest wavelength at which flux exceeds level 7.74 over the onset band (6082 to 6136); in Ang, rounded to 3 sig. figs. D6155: 78.9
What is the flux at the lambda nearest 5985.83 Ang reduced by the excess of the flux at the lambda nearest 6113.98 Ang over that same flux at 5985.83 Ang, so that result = 6.3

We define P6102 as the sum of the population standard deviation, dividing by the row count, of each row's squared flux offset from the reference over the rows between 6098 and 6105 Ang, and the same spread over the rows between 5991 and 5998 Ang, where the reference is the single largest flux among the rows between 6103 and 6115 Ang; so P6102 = 0.51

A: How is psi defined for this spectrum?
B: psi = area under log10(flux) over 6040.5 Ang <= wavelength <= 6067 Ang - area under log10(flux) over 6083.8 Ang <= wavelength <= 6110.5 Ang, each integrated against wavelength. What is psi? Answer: -0.2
